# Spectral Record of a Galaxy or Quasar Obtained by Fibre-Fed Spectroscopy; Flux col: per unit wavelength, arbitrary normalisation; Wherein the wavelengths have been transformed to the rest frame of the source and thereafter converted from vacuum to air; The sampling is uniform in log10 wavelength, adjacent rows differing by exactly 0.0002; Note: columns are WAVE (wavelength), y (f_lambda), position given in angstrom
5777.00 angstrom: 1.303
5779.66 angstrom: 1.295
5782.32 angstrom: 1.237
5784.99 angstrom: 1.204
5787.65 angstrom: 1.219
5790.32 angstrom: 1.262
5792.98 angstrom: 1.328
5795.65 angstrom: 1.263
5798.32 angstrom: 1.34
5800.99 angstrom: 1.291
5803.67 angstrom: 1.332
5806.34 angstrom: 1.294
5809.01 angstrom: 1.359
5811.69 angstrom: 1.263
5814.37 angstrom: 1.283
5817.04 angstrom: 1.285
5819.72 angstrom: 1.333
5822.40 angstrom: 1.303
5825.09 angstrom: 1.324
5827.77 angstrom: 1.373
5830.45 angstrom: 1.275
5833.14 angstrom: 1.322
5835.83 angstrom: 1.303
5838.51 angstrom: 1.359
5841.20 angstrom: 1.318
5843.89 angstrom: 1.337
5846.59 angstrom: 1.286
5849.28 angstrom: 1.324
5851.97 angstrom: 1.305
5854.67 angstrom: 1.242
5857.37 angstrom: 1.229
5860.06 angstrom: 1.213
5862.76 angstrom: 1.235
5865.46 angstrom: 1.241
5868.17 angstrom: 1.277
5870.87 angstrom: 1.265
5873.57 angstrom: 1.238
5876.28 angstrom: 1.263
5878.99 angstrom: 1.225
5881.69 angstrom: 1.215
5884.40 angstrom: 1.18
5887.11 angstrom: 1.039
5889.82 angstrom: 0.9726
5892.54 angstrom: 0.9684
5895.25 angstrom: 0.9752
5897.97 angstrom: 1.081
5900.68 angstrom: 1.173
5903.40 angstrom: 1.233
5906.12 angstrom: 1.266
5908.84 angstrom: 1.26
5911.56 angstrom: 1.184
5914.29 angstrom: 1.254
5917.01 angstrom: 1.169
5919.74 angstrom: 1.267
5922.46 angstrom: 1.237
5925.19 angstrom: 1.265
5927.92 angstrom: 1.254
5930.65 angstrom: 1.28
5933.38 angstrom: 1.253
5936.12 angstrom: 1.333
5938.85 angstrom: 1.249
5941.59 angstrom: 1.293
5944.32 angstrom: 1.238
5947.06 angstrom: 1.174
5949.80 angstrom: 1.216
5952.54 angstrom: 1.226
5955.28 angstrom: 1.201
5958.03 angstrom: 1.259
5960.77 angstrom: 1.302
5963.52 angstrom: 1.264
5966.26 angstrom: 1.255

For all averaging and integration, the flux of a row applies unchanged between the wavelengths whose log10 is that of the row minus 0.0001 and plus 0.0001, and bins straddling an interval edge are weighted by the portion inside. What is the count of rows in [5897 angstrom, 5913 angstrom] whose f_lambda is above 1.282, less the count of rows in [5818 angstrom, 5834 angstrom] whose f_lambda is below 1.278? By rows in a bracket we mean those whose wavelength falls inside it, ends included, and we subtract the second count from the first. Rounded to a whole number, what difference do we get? -1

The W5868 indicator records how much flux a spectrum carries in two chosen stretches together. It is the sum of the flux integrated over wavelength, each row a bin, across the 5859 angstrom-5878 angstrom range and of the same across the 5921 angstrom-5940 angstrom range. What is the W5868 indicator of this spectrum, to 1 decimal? 47.8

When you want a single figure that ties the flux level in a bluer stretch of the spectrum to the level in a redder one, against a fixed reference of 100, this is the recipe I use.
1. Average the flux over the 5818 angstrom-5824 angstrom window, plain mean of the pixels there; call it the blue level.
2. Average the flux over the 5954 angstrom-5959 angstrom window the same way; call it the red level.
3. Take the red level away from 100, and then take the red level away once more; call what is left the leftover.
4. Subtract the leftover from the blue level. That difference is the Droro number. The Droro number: -96.2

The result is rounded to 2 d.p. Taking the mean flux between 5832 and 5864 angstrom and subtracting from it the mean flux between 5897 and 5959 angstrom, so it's 0.06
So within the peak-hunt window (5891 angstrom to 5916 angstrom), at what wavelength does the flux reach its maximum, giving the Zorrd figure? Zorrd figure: 5906.12 angstrom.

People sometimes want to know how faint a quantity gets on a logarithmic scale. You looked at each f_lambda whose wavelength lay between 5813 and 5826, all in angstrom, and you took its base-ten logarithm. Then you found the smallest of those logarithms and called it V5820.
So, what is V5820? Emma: 0.108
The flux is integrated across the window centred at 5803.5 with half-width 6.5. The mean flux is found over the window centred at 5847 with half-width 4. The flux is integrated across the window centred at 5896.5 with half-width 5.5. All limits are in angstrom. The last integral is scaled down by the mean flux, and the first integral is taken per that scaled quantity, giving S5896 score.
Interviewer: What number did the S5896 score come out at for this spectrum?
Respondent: 2.0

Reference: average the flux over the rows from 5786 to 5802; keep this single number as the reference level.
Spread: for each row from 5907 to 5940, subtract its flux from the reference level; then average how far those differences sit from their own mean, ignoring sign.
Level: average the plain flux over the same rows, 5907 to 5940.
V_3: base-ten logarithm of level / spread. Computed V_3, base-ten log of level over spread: 1.66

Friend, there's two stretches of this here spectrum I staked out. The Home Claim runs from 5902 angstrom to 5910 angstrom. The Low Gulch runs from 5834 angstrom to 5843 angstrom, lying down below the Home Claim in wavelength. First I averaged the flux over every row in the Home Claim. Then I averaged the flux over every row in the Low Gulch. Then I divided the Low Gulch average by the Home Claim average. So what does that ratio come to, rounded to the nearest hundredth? 1.06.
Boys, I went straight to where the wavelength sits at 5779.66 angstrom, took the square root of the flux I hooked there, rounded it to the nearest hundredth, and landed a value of 1.14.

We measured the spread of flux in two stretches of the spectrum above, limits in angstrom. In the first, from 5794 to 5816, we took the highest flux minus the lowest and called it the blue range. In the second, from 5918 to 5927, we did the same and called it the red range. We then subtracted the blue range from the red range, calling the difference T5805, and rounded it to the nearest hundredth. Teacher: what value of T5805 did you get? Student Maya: -0.07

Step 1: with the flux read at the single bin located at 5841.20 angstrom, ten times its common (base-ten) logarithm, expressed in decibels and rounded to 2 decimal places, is 1.20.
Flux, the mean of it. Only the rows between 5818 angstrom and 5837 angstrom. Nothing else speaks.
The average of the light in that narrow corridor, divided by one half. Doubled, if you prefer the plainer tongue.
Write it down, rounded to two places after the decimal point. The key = 2.64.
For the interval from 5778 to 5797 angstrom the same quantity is 2.52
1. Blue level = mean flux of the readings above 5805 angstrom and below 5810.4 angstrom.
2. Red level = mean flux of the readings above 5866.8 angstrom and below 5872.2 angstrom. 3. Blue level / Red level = 1.04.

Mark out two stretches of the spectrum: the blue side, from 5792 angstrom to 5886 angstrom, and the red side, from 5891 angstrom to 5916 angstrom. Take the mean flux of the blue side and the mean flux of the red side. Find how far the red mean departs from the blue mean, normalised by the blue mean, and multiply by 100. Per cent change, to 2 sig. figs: -10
